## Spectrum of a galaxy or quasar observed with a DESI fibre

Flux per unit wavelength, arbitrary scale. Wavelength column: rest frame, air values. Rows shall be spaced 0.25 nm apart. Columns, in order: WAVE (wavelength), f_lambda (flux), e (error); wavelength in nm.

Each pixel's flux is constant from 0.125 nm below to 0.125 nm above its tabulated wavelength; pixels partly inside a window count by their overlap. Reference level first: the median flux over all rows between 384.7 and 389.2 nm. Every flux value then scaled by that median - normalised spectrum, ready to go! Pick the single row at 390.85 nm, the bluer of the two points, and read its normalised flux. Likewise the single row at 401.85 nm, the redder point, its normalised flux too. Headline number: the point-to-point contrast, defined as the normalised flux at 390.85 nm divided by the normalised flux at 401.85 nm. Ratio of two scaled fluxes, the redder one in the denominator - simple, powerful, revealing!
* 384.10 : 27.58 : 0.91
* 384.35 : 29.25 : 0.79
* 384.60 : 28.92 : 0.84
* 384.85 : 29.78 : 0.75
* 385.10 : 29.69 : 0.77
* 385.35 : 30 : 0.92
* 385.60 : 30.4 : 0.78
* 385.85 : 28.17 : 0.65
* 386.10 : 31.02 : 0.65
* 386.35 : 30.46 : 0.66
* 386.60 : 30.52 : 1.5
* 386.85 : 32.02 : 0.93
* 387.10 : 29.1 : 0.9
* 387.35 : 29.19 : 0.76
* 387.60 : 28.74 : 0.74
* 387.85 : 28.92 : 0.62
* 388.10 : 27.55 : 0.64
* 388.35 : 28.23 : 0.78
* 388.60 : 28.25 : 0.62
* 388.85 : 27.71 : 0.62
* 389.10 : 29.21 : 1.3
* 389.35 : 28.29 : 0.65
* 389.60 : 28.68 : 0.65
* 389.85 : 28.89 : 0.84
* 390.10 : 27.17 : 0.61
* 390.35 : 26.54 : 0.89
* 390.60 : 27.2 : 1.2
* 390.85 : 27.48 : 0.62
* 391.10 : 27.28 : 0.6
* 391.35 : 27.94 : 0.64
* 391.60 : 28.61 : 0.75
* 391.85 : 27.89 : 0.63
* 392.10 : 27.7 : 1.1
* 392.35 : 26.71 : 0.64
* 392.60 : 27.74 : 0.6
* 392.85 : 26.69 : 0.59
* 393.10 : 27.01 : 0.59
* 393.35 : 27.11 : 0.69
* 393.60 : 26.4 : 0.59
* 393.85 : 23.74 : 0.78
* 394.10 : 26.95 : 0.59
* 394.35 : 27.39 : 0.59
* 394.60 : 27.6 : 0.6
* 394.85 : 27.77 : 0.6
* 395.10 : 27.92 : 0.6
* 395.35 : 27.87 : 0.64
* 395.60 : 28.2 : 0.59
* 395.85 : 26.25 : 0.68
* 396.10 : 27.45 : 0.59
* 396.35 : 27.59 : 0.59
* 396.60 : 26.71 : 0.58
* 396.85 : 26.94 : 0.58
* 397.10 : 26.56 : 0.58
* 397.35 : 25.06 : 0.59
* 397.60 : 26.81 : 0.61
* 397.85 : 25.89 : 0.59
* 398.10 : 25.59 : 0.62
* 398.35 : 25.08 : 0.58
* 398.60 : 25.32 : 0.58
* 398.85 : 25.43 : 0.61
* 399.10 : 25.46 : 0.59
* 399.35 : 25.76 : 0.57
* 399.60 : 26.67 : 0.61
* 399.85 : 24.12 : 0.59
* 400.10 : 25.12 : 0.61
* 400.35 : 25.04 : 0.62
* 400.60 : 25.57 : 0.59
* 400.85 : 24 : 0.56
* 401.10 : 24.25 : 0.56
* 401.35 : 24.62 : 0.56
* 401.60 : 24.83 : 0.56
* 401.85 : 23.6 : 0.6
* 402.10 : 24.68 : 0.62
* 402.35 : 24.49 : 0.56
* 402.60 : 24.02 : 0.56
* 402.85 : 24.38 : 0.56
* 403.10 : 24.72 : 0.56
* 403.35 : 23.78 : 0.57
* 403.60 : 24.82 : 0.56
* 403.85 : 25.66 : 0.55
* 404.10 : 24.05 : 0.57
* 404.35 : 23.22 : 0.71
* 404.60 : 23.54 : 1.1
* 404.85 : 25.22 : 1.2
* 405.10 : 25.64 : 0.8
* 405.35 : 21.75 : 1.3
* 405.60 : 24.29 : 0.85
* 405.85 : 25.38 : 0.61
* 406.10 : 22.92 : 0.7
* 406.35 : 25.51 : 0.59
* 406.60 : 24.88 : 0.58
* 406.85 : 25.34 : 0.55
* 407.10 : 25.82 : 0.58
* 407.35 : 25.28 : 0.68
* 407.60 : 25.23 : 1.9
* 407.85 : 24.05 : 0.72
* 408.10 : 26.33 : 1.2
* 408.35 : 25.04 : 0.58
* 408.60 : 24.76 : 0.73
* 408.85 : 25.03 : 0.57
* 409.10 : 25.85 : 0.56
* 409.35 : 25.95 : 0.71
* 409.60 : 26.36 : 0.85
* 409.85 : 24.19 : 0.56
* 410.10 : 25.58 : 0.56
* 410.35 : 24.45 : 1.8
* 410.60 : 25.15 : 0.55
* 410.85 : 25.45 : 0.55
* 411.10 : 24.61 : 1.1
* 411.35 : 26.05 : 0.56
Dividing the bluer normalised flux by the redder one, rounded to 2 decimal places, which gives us 1.16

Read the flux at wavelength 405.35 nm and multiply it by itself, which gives 473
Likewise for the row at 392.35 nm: 713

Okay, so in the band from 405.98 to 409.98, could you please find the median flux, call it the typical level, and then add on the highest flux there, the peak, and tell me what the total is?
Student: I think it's 51.6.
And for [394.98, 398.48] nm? 55.0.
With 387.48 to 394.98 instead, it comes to 56.9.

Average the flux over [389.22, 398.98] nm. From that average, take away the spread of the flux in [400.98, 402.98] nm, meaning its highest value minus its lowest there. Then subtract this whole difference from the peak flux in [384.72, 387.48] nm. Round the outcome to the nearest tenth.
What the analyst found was 6.2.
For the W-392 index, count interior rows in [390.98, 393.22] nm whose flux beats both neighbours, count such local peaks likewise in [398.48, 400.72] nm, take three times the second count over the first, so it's 3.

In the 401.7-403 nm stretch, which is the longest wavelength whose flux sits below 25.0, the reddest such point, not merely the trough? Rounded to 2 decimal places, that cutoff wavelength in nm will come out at 402.85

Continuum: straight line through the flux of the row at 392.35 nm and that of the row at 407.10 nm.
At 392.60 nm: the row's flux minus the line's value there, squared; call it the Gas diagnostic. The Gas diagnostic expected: 1.1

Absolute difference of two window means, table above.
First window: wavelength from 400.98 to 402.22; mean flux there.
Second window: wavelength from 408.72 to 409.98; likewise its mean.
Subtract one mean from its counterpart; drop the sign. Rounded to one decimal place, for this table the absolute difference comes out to 1.1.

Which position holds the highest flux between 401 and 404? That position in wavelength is 403.85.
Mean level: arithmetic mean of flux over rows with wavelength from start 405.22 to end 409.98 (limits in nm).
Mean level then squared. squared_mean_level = 622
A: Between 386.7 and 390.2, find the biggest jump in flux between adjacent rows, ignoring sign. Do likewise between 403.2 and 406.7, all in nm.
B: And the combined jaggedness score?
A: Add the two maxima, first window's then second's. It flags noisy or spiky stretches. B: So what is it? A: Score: 6.8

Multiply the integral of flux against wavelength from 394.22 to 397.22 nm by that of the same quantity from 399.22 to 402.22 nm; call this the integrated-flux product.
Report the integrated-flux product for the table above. 6119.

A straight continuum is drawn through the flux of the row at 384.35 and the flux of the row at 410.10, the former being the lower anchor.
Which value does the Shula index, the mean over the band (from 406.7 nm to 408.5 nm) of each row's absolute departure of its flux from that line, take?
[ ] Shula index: 0.8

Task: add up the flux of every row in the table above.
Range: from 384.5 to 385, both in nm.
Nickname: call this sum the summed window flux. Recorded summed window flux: 59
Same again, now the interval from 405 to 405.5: 47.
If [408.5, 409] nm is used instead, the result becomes 50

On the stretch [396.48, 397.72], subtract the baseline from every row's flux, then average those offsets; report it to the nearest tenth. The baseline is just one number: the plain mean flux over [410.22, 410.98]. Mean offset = 1.4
